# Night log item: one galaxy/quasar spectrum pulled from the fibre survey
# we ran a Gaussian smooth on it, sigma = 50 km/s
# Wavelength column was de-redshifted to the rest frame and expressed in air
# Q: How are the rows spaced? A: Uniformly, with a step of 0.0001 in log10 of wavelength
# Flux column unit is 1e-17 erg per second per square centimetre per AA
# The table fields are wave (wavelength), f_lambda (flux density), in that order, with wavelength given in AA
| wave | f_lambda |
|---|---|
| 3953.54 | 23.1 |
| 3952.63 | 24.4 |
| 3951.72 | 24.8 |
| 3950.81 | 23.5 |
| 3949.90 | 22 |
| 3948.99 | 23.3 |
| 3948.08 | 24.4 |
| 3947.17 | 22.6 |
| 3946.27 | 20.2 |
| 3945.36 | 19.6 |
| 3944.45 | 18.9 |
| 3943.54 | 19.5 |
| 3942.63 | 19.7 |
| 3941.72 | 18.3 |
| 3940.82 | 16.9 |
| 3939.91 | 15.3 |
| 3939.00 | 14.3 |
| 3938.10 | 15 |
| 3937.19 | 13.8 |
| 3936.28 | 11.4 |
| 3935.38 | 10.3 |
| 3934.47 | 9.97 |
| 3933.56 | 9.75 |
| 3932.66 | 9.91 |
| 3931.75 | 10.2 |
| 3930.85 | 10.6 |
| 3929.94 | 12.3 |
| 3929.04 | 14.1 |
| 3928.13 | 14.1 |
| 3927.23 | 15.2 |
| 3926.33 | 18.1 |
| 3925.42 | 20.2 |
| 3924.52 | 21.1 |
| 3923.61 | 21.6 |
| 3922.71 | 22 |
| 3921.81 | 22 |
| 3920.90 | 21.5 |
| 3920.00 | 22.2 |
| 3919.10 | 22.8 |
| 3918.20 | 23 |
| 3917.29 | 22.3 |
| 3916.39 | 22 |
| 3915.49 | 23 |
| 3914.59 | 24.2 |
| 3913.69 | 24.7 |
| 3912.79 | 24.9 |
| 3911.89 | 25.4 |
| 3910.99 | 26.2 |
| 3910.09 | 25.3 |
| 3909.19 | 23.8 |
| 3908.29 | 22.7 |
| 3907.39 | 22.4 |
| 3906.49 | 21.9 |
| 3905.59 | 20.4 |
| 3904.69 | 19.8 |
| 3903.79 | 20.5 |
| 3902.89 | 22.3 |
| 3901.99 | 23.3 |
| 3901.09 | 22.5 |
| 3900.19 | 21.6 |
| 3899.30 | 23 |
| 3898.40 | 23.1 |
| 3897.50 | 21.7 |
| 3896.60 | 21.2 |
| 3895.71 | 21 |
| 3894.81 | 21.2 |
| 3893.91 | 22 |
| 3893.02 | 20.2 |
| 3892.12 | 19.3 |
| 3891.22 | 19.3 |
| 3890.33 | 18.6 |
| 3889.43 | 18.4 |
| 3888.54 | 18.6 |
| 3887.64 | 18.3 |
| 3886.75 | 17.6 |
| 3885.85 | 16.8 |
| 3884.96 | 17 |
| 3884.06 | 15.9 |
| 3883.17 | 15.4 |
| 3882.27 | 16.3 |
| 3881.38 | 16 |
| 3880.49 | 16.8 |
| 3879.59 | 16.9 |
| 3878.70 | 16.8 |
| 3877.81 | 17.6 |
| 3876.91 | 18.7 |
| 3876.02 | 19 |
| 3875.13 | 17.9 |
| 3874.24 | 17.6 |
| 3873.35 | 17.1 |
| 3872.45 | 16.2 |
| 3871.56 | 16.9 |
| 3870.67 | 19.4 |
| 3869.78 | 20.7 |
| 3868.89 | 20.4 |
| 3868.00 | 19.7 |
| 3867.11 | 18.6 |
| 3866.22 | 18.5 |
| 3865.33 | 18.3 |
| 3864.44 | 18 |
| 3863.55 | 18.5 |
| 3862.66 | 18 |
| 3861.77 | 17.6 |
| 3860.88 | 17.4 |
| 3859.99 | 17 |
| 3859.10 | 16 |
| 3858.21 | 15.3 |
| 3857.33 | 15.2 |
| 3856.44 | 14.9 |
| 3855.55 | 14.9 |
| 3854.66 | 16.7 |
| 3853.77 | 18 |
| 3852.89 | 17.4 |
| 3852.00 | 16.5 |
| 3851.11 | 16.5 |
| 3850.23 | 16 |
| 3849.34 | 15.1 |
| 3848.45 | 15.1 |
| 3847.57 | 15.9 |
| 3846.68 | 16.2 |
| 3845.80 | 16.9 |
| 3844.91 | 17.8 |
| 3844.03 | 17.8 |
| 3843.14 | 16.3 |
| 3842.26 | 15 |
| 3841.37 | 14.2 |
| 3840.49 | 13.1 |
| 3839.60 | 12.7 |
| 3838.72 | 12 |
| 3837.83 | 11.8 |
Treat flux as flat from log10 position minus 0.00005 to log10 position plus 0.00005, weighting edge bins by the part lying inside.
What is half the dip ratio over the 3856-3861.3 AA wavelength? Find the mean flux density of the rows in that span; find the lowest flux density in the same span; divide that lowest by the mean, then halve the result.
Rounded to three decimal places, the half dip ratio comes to 0.467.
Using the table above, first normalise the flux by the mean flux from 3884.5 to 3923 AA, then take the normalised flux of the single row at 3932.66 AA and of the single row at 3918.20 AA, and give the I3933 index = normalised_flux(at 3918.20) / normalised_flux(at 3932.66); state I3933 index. 2.3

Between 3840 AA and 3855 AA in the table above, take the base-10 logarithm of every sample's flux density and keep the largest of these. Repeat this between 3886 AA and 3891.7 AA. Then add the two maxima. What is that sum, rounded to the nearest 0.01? 2.54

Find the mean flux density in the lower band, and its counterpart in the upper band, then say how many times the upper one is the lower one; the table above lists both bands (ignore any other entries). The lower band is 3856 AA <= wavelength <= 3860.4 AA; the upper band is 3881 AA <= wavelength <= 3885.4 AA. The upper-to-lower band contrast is 1.03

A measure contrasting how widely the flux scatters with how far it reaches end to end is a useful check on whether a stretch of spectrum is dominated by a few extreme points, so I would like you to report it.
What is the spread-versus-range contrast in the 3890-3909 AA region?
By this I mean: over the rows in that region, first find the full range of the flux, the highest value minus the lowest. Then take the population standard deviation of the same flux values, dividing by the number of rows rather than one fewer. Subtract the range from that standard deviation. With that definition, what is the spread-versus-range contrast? -3.4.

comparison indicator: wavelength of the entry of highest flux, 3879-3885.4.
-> 3884.96 AA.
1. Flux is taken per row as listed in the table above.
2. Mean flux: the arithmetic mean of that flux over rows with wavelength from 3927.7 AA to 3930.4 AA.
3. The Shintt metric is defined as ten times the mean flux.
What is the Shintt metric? 135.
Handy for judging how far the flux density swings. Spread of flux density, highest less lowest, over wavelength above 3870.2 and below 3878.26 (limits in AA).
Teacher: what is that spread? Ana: 3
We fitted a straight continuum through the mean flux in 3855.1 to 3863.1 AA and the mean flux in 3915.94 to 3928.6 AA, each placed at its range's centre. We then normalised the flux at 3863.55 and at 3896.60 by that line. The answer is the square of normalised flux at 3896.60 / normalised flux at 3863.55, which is 1.0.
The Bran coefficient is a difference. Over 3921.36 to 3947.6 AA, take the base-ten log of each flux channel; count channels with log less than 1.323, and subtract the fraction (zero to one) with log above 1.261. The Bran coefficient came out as 24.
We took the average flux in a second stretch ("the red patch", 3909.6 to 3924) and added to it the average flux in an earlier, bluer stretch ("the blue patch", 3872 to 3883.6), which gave 40.4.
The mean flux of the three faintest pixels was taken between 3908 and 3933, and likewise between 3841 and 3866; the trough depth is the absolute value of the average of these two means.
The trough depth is 12.5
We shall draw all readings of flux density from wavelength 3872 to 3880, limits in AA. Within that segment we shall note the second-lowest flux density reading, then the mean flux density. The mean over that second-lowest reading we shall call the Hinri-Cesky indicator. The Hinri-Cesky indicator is 1.04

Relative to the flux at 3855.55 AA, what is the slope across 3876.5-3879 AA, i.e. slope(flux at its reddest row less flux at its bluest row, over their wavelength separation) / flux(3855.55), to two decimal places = -0.07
